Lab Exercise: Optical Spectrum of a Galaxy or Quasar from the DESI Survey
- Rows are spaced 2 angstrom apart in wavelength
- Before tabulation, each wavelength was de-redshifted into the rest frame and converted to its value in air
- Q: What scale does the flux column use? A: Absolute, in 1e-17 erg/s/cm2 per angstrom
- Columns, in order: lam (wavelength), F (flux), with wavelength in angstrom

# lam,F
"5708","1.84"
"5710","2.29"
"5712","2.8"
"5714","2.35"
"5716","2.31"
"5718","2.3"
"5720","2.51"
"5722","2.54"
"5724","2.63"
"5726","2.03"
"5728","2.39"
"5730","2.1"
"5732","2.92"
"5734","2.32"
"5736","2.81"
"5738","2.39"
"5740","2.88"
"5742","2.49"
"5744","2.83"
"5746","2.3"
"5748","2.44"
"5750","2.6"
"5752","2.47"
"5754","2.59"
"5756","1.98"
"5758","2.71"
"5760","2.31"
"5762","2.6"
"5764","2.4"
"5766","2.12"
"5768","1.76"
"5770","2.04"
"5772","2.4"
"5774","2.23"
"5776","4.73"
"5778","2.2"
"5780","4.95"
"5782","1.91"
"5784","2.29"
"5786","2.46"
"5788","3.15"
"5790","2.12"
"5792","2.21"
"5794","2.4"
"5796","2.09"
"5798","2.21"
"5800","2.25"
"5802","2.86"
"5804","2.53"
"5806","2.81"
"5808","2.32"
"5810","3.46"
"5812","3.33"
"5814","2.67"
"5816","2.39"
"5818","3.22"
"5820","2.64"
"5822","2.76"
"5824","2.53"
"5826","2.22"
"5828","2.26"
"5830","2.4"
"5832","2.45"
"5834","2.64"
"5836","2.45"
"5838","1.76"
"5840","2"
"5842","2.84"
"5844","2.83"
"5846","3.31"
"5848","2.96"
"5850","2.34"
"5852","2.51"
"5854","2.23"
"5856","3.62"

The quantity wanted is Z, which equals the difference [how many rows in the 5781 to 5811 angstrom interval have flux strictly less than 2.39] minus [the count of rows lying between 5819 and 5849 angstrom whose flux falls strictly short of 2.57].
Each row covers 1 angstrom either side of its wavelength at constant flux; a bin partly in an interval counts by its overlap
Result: 0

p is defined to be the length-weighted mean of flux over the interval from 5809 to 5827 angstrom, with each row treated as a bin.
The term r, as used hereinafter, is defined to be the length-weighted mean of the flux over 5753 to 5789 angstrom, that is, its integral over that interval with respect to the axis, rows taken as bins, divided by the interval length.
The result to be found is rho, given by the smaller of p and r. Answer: 2.60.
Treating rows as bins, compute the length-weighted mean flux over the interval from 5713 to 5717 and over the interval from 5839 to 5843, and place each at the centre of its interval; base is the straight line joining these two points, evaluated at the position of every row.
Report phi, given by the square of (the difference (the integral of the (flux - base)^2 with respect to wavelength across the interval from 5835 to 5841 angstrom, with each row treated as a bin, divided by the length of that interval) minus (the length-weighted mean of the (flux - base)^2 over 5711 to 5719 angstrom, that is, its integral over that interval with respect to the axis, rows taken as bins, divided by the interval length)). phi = 0.0216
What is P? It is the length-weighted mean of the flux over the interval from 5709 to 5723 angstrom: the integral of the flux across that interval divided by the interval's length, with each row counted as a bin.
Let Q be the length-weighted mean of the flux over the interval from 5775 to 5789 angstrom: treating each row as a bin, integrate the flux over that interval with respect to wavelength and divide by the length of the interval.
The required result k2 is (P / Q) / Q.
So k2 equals 0.25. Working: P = 2.44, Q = 3.10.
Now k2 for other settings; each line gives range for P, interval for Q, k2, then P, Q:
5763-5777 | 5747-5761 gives 0.42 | 2.53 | 2.44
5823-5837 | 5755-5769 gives 0.47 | 2.42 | 2.27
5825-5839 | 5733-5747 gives 0.35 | 2.31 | 2.57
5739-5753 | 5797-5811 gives 0.37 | 2.57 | 2.63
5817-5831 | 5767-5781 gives 0.31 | 2.58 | 2.90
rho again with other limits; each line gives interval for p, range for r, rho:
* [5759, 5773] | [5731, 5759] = 2.23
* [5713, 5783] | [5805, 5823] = 2.53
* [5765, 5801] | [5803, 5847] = 2.53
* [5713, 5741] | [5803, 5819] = 2.46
